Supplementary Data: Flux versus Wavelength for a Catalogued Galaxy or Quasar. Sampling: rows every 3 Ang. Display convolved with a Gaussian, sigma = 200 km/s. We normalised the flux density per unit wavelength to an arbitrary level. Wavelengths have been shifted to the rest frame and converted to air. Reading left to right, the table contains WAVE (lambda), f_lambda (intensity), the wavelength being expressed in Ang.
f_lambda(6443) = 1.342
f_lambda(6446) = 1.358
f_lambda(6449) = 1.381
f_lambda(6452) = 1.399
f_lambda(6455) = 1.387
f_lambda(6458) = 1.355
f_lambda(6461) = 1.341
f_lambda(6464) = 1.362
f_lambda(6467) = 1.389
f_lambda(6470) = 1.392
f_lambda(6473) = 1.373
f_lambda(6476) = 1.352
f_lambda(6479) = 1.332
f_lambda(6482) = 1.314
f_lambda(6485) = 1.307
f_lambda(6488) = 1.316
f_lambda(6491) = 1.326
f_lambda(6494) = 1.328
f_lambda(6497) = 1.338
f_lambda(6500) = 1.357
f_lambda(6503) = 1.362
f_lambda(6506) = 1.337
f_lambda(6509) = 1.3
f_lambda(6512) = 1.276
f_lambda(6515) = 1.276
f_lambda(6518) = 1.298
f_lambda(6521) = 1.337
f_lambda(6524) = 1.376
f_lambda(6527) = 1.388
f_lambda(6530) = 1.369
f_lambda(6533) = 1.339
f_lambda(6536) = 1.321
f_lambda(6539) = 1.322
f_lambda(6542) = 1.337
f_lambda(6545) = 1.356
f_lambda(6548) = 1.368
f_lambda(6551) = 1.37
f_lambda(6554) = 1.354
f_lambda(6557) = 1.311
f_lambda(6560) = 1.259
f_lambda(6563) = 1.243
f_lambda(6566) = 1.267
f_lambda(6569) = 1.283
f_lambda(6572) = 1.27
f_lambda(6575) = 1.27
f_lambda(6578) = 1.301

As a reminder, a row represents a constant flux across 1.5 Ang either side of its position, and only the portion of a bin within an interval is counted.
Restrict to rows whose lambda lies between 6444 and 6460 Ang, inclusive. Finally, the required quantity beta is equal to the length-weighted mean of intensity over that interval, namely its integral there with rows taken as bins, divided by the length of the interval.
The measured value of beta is 1.37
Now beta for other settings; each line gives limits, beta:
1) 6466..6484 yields 1.36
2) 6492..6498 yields 1.33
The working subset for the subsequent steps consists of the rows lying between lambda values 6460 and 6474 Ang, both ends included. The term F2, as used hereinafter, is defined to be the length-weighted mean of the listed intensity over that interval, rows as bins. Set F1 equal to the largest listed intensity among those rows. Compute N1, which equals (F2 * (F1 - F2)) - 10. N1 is -9.97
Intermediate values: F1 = 1.392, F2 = 1.37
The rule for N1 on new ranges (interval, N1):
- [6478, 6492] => -9.98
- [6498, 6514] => -9.95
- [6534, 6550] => -9.96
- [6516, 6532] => -9.95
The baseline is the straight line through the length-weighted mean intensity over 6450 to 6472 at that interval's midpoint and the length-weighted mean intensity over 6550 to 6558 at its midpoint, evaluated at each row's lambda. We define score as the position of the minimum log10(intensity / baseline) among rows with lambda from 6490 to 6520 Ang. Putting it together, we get 6512 Ang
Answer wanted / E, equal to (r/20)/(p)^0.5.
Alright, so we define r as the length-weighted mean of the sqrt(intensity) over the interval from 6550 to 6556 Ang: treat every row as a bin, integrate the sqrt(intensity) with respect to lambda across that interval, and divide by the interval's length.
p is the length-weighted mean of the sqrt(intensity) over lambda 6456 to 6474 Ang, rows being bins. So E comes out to 0.0538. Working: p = 1.170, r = 1.165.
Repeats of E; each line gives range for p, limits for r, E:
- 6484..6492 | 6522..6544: 0.0542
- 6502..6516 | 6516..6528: 0.0542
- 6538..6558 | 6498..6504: 0.0541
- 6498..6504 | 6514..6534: 0.0537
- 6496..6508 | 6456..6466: 0.0540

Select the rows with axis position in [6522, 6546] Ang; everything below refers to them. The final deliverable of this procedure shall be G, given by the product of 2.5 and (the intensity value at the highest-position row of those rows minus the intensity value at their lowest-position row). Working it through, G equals -0.050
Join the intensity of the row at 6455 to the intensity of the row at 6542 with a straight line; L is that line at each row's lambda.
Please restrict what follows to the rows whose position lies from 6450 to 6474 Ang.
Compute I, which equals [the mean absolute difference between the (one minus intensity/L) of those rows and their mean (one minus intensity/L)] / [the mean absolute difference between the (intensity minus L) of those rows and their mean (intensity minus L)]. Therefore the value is 0.723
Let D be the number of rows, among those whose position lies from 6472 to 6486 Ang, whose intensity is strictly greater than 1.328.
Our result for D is 3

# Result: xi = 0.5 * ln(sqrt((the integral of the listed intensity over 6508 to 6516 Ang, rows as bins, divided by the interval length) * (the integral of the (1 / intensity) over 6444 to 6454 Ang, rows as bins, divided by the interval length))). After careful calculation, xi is -0.018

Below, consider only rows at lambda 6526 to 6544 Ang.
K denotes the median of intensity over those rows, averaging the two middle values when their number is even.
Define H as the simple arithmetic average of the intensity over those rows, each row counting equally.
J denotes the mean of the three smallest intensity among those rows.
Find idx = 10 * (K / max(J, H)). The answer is 9.9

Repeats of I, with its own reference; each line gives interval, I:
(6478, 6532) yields 0.736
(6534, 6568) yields 0.752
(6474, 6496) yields 0.730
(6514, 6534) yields 0.741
